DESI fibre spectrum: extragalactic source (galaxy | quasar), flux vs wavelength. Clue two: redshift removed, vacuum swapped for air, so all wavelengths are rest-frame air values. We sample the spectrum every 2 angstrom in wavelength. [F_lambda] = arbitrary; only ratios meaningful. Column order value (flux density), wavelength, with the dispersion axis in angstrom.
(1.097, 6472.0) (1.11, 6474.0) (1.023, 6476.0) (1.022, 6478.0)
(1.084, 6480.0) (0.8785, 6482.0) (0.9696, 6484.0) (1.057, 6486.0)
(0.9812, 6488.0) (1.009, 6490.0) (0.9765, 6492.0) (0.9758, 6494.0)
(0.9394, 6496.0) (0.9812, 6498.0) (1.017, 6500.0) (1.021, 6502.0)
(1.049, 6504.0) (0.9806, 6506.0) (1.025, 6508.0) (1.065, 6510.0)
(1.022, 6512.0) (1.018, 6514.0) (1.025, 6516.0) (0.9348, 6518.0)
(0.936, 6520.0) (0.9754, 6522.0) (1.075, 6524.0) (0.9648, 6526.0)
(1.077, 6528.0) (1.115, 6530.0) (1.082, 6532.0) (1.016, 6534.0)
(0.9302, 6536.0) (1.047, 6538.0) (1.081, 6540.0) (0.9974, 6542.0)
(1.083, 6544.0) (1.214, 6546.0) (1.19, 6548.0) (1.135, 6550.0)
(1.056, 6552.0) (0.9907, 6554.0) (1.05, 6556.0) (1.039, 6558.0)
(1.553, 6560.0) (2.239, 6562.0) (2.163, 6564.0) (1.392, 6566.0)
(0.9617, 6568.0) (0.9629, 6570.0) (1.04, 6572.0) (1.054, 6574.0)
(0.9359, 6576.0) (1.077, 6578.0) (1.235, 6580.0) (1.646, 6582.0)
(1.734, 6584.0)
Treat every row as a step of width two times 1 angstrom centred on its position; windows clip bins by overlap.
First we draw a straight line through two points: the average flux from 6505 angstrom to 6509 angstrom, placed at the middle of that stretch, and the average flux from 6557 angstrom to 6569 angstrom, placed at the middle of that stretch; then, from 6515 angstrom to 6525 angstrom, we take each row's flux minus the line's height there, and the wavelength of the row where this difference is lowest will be 6520.0 angstrom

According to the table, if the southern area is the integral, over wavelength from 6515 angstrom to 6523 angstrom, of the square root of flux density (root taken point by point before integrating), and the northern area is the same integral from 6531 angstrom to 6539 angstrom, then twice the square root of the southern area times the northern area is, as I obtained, 15.9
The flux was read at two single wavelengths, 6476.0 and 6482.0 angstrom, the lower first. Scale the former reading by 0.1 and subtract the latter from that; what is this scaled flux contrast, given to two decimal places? -0.78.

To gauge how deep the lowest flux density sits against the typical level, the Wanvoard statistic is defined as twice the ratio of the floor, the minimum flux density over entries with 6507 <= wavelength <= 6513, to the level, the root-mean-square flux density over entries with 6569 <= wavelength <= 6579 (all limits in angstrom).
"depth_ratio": 2.01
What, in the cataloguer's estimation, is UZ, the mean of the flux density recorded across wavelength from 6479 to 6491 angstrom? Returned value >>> 1.00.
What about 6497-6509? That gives 1.01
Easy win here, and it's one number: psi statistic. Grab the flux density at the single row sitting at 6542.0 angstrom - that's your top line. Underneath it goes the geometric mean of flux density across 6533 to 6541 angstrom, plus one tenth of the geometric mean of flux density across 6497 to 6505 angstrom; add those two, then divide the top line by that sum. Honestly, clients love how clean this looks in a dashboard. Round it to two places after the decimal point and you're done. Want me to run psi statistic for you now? 0.89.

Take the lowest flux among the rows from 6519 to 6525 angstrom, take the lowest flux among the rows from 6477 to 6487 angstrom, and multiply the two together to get 0.822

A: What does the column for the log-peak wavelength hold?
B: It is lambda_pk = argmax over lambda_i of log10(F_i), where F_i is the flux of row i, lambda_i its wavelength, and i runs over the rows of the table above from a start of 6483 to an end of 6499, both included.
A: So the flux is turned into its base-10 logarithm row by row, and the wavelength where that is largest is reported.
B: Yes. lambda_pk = 6486.0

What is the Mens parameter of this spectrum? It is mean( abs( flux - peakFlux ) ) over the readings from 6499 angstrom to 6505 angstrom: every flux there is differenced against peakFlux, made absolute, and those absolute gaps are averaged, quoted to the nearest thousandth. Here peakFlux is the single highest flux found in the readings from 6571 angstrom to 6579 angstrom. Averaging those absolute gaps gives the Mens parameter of 0.048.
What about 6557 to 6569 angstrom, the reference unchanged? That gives 0.532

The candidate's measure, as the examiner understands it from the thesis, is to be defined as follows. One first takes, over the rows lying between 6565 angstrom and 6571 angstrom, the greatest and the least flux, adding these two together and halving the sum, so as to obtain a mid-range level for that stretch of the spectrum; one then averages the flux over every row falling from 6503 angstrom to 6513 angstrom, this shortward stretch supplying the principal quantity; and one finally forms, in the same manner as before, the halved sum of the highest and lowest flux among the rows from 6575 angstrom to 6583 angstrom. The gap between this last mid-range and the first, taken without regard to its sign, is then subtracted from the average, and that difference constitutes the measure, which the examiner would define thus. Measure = 0.914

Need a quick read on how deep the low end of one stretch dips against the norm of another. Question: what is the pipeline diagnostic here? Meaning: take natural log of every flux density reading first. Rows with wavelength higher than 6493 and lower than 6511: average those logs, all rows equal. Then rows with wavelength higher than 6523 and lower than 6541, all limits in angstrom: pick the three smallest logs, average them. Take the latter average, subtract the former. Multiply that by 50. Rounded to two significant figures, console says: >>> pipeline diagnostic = -1.8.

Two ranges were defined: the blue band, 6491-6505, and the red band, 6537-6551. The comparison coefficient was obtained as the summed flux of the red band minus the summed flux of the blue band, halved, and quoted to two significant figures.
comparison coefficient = 0.39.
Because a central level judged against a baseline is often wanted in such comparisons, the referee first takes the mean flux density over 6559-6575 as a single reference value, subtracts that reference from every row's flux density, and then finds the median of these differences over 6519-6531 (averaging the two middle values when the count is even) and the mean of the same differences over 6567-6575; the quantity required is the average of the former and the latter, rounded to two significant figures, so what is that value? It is -0.41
